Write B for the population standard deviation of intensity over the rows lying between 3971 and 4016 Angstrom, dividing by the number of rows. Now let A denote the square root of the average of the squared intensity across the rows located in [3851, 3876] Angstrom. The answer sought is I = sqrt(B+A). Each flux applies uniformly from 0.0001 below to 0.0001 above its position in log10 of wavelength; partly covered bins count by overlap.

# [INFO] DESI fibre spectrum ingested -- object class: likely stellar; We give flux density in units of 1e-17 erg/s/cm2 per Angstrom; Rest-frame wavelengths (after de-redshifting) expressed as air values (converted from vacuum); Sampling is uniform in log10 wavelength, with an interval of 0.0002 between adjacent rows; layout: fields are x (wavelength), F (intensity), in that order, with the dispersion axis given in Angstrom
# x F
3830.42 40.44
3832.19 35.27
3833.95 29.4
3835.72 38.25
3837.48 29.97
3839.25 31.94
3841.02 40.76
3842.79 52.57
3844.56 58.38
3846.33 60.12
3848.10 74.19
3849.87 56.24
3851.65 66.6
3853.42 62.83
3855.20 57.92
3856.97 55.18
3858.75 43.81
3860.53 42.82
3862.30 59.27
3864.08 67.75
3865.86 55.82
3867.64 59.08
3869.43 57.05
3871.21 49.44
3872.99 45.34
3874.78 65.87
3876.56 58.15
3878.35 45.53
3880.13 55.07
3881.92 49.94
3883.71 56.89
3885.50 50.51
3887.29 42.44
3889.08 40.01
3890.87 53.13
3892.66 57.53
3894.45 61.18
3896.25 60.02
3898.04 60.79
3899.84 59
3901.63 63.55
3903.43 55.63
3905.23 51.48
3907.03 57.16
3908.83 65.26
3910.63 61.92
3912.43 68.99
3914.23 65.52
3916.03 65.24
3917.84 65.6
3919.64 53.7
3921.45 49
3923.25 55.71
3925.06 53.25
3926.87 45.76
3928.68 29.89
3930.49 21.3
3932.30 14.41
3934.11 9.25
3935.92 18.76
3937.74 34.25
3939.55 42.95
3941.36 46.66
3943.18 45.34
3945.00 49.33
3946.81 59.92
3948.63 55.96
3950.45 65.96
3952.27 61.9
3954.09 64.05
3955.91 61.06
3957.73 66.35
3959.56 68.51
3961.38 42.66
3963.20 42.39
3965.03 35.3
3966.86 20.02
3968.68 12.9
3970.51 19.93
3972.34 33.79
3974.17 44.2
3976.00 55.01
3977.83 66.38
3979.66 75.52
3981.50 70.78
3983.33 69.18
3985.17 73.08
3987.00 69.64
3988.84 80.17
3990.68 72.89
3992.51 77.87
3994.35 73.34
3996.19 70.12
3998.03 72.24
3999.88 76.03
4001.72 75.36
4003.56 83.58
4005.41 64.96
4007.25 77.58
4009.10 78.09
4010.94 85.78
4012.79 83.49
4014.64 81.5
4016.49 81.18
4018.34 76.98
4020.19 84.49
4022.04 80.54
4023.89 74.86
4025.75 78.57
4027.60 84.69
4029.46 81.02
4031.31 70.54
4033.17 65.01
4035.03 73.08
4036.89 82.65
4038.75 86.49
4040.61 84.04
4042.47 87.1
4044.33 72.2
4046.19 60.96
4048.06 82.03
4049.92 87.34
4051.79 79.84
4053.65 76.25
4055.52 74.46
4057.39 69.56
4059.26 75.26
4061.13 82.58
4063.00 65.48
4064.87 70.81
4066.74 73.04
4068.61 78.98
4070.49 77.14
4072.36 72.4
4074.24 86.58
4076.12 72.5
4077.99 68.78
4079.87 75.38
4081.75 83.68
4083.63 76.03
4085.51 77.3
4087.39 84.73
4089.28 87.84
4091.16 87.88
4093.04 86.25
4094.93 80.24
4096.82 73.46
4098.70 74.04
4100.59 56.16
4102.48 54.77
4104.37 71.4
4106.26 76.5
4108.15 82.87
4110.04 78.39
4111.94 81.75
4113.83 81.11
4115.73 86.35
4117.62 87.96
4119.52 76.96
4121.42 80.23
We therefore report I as 8.3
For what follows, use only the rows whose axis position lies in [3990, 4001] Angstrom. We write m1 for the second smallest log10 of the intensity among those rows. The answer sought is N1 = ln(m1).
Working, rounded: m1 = 1.86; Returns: 0.62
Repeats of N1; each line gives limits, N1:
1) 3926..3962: 0.15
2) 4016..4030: 0.63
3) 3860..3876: 0.50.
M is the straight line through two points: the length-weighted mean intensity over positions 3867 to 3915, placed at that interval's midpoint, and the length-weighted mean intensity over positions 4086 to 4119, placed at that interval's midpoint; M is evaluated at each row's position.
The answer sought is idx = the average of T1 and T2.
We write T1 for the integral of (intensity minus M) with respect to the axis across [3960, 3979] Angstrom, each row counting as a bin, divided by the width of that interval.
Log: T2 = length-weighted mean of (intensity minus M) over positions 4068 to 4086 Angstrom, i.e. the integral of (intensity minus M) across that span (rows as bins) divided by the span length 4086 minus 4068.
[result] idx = -12.3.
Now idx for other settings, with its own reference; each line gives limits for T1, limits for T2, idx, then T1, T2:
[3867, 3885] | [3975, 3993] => 2.2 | 0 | 5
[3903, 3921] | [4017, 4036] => 4.7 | 3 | 7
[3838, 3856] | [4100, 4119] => 0.6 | 4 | -3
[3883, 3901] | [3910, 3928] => -1.5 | -2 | -1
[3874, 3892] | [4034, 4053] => 1.9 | -4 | 7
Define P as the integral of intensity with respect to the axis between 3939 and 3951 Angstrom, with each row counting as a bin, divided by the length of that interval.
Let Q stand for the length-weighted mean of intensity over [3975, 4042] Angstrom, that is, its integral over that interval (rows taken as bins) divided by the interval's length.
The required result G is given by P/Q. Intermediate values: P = 52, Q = 76.1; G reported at 0.7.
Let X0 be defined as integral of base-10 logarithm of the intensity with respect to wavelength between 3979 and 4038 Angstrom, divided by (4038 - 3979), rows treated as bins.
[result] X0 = 1.88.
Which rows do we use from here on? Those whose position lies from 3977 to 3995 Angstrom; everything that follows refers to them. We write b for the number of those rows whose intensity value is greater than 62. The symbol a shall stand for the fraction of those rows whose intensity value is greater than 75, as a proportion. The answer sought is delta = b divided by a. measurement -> 33.3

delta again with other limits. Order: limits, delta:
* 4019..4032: 9.8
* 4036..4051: 9.3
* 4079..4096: 9.0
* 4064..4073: 12.5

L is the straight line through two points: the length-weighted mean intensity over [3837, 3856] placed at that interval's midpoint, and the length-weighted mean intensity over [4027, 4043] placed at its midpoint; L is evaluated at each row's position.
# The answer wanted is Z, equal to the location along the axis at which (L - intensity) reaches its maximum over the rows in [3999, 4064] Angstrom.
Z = 4046.19 Angstrom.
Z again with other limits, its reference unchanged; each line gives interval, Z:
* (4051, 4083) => 4063.00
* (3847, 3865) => 3860.53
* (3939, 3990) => 3968.68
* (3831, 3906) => 3833.95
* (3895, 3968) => 3934.11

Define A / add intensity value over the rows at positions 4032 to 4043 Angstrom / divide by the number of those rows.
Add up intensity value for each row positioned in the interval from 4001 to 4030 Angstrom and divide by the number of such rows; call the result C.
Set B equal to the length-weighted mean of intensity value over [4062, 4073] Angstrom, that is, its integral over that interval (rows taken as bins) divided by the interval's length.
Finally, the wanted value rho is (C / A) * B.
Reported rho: 73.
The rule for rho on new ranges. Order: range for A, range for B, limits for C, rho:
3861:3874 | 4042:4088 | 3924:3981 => 60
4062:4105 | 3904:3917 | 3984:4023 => 63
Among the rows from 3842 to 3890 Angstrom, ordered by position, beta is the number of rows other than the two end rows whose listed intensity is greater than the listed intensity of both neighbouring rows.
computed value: 7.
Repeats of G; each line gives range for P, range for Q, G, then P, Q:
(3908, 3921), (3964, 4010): 1.0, 63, 61.9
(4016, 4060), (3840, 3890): 1.4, 78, 54.6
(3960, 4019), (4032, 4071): 0.8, 64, 76.3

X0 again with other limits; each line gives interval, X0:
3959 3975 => 1.50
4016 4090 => 1.89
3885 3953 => 1.67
